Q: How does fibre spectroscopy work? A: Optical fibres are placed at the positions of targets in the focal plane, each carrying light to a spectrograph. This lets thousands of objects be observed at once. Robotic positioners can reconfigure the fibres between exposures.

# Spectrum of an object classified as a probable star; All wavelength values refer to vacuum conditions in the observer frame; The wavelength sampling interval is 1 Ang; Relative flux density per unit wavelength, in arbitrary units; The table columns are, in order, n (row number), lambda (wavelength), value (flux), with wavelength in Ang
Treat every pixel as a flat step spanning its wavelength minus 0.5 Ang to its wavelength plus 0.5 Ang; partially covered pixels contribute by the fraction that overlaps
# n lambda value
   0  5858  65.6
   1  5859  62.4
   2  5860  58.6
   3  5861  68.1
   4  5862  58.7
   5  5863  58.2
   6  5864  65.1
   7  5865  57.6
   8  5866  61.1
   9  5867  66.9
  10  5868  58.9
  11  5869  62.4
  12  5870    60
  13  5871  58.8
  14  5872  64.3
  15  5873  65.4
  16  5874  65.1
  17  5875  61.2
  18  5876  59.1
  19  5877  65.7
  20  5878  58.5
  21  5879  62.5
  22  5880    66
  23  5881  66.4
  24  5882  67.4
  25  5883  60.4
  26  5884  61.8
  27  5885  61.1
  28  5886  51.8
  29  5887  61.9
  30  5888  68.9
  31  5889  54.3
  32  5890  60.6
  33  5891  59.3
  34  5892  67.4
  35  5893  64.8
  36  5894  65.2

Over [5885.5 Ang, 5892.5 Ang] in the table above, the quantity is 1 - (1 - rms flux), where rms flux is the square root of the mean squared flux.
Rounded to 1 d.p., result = 60.9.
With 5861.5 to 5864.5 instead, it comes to 60.7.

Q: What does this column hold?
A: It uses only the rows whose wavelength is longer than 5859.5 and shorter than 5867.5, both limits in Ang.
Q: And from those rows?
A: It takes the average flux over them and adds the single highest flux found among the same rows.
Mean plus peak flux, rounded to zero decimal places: 130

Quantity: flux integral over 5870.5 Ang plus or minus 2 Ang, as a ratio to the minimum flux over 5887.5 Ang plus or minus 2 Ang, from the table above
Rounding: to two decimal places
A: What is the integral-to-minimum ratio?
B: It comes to 4.74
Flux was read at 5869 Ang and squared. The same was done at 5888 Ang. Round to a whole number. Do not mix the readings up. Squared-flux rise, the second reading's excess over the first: 853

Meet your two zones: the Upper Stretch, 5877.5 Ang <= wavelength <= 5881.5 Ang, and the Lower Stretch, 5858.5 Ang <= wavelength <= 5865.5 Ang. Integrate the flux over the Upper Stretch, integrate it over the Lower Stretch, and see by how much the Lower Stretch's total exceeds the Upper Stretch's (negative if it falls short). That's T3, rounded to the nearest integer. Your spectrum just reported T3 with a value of 175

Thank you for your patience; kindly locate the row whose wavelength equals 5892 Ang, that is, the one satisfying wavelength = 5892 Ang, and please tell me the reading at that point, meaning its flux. 67.4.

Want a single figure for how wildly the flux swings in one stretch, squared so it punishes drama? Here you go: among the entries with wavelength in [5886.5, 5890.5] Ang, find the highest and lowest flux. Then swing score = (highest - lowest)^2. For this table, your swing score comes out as 213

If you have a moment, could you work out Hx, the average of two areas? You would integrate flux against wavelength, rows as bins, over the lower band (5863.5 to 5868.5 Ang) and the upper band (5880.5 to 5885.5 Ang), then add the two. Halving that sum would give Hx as 313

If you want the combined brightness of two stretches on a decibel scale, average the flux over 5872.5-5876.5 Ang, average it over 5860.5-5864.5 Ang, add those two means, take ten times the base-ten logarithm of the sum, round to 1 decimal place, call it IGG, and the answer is 21.0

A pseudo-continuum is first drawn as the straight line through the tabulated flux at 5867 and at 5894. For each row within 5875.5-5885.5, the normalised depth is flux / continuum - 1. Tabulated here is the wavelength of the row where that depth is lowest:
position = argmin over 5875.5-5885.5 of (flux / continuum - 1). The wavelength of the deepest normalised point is 5878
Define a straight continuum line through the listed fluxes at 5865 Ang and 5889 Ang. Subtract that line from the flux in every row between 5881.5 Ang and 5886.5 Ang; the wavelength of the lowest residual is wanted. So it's 5886 Ang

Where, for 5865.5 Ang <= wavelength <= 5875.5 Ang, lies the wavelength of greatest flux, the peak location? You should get 5867 Ang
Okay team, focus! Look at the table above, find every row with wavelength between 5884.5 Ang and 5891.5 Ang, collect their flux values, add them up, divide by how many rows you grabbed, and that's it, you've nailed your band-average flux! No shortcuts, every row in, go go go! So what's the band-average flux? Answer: 59.7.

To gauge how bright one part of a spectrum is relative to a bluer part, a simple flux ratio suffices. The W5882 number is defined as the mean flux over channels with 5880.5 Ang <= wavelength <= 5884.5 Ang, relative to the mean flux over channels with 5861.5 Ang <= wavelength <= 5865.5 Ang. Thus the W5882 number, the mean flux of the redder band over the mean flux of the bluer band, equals 1.07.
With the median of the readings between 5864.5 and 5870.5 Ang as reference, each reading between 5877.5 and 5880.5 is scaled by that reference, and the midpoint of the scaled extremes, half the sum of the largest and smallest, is 1.03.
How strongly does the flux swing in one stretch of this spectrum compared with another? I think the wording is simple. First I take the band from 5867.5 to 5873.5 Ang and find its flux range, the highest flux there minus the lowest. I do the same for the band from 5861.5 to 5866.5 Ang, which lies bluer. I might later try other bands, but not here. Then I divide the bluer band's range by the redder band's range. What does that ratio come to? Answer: 1.1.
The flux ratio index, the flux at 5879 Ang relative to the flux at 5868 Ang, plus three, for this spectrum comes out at 4.06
